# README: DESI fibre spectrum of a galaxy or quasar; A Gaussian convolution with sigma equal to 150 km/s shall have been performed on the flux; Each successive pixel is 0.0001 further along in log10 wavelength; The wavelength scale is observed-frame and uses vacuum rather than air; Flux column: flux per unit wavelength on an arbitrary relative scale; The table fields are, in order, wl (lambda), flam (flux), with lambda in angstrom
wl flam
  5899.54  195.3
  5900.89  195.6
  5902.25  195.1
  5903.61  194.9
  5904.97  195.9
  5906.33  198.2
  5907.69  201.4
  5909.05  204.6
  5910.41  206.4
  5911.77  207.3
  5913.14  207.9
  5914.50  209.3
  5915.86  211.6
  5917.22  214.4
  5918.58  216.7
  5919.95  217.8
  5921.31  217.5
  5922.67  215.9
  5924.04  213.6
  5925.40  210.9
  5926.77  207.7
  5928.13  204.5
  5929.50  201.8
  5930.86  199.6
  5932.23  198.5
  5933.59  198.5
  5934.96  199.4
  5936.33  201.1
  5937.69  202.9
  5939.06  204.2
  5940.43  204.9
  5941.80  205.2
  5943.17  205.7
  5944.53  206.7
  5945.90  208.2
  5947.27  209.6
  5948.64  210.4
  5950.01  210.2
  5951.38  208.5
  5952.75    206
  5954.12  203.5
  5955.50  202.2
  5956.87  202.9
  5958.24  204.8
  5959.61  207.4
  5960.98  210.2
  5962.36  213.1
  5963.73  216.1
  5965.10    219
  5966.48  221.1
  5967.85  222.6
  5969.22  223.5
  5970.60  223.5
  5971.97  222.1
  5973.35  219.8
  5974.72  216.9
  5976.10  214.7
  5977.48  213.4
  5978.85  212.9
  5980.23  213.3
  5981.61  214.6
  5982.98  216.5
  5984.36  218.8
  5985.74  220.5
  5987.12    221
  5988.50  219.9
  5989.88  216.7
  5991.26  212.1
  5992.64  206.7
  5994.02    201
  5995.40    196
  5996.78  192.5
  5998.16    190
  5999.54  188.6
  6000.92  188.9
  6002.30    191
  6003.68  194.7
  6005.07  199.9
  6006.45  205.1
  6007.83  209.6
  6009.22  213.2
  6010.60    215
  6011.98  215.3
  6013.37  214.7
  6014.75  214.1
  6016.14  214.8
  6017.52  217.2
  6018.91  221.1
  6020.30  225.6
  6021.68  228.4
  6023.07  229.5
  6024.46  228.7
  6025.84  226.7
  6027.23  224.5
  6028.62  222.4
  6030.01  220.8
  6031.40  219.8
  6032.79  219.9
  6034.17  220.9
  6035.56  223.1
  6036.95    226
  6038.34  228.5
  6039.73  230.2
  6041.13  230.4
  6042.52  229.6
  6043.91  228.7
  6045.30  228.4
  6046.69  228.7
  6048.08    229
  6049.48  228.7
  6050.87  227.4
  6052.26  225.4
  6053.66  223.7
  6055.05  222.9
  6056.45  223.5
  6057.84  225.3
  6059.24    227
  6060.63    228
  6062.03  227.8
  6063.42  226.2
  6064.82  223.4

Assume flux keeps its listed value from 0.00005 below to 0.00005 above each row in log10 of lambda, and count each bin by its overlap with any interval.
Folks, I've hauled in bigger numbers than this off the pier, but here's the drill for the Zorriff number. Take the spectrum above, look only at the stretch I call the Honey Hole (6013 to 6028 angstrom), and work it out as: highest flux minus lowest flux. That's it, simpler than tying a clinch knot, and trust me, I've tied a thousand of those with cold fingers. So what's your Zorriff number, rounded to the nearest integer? 15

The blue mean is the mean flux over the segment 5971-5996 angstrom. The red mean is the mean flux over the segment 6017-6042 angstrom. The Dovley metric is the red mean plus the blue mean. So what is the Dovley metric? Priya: 439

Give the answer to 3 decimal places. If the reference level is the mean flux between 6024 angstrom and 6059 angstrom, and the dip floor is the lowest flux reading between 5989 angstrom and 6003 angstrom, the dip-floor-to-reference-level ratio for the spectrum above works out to 0.836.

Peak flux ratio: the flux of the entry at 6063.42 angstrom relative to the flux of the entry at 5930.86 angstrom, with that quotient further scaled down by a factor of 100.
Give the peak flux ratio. 0.0113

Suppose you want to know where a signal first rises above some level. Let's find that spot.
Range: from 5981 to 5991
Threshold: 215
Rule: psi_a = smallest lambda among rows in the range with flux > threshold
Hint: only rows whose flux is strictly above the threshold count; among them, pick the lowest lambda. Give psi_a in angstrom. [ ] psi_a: 5982.98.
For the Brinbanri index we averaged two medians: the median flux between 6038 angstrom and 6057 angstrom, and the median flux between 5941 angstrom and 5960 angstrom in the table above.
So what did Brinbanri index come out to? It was 217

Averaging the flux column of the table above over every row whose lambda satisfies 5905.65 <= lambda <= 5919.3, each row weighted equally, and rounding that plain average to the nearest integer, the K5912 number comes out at 208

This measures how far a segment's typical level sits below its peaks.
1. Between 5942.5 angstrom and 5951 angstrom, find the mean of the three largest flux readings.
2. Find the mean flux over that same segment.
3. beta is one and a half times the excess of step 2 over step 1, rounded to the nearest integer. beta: -2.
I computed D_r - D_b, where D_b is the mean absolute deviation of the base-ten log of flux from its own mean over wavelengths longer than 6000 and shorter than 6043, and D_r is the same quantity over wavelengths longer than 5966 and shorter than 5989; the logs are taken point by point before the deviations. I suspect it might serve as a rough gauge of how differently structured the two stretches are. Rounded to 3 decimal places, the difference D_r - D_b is -0.012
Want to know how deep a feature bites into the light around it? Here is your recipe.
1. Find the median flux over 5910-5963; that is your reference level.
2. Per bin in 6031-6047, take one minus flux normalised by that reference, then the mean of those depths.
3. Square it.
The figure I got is 0.008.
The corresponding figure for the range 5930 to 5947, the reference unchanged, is 0.000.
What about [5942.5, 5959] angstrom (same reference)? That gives 0.000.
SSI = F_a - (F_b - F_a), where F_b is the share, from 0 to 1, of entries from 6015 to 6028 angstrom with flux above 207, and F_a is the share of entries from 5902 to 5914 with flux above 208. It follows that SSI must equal -1.0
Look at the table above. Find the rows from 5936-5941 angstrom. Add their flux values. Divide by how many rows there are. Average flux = 203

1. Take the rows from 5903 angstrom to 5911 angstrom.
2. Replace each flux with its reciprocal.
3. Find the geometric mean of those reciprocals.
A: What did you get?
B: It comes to 0.0050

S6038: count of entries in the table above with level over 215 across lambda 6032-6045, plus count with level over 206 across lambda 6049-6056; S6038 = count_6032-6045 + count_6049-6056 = 14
